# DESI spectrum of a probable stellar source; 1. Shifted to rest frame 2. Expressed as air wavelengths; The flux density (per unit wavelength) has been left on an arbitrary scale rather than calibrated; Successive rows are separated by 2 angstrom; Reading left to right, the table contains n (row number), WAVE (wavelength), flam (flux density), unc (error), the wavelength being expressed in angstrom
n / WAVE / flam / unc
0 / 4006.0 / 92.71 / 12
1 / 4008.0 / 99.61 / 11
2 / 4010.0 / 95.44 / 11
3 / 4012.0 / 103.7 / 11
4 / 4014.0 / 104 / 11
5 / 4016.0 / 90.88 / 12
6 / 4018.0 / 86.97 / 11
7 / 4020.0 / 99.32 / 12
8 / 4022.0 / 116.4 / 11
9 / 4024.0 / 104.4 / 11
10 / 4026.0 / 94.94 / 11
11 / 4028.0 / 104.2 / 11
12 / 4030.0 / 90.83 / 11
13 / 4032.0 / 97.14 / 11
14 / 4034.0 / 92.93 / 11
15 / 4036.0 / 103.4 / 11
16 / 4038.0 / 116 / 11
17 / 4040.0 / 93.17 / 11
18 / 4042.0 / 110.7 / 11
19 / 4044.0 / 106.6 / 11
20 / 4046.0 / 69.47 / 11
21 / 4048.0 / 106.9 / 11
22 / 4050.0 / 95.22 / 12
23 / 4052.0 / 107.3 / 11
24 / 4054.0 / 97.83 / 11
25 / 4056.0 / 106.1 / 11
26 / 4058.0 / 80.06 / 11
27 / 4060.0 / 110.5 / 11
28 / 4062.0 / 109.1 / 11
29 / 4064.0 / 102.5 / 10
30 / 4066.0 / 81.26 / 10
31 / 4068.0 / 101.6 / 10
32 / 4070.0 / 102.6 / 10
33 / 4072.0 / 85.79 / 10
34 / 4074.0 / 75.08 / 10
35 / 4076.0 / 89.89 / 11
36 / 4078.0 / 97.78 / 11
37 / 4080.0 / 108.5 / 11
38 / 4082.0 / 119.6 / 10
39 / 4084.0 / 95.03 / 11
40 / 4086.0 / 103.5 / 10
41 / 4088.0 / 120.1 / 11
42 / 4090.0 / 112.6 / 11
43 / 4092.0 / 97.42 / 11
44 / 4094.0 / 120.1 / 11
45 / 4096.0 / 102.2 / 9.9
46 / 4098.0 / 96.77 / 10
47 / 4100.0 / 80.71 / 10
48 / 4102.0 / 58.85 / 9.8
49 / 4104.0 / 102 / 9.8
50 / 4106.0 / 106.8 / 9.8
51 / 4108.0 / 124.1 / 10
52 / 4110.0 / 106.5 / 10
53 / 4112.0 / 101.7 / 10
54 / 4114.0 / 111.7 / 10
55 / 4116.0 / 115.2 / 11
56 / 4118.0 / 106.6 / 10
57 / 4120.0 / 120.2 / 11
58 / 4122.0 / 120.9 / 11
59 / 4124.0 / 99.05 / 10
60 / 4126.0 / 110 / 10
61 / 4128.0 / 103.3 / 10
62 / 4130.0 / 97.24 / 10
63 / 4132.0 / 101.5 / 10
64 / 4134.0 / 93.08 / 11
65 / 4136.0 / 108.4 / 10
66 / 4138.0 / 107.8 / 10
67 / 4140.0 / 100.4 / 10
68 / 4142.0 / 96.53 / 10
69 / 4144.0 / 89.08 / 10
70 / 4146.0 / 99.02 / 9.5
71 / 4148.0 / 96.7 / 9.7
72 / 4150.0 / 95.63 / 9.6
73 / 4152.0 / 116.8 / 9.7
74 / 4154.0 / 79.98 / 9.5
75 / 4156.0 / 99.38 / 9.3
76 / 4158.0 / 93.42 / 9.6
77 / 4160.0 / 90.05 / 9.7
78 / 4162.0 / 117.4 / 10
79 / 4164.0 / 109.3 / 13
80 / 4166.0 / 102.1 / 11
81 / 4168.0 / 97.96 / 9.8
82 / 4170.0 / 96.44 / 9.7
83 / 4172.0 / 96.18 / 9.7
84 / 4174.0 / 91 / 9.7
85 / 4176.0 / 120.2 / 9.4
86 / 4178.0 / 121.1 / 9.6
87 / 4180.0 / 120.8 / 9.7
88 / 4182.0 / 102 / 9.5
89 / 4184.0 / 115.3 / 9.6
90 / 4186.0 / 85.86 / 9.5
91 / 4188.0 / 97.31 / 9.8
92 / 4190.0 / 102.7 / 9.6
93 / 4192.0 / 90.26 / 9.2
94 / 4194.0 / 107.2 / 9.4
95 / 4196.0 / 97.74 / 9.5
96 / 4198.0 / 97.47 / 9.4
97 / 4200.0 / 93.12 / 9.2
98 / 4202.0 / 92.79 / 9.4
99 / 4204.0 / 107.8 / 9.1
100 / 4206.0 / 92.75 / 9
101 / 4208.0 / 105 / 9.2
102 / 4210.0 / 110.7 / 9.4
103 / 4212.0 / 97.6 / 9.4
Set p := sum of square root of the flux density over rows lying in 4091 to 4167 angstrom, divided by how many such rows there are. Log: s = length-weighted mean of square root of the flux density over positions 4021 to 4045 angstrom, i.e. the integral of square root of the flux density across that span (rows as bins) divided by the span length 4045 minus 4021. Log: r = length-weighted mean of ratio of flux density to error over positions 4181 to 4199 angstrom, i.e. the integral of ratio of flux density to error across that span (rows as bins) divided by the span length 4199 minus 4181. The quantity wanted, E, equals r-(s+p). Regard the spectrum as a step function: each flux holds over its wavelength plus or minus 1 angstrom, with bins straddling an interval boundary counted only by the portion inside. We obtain -9.7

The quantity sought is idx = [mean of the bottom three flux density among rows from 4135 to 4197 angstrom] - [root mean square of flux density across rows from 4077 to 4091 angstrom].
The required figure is -24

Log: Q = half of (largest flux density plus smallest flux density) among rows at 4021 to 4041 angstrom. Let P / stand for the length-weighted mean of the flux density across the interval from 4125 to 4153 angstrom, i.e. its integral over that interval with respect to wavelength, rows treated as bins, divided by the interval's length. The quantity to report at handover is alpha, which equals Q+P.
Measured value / 205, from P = 101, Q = 104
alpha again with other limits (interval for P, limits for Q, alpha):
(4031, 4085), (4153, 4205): 199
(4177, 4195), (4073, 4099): 202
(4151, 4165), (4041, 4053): 191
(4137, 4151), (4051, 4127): 189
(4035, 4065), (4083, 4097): 209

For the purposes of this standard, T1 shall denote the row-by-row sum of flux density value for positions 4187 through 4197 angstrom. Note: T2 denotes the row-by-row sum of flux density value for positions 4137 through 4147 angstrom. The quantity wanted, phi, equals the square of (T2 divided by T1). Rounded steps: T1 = 495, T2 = 493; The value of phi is 1.0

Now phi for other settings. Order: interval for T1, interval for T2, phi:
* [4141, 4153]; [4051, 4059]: 0.4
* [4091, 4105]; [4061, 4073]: 0.8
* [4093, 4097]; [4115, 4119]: 1.0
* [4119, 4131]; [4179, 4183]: 0.1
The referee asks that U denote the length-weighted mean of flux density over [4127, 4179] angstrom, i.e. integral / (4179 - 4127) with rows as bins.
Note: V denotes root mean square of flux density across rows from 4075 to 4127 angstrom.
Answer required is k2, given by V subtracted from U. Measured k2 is -5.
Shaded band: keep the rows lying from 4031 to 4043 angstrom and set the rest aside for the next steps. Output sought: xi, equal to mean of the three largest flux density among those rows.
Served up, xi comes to 110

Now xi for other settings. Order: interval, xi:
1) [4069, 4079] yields 97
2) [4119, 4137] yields 117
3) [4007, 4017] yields 102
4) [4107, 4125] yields 122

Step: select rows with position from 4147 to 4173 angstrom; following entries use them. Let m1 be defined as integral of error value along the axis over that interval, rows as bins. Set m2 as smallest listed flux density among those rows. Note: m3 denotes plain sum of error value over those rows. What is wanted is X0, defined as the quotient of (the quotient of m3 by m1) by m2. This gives 0.0063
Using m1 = 261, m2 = 79.98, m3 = 130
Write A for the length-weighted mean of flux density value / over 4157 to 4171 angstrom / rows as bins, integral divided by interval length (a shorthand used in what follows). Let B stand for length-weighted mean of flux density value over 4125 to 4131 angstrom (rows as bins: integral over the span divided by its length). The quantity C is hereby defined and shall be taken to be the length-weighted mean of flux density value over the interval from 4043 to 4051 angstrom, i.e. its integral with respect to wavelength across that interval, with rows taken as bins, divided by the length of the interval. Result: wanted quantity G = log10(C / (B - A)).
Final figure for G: 1.6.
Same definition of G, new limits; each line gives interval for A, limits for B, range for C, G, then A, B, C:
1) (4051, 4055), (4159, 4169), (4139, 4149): 2.1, 103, 103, 96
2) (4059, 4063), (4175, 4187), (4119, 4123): 2.0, 110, 111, 121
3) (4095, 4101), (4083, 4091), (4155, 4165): 0.8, 93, 108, 102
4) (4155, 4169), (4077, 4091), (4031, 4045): 1.2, 101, 108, 103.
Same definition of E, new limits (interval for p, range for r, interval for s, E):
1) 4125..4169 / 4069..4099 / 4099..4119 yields -10.4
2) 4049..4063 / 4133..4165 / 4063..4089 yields -10.0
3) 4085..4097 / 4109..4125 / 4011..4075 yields -9.7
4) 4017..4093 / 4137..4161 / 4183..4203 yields -9.9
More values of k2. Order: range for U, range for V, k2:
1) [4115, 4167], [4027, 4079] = 5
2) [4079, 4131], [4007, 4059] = 6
